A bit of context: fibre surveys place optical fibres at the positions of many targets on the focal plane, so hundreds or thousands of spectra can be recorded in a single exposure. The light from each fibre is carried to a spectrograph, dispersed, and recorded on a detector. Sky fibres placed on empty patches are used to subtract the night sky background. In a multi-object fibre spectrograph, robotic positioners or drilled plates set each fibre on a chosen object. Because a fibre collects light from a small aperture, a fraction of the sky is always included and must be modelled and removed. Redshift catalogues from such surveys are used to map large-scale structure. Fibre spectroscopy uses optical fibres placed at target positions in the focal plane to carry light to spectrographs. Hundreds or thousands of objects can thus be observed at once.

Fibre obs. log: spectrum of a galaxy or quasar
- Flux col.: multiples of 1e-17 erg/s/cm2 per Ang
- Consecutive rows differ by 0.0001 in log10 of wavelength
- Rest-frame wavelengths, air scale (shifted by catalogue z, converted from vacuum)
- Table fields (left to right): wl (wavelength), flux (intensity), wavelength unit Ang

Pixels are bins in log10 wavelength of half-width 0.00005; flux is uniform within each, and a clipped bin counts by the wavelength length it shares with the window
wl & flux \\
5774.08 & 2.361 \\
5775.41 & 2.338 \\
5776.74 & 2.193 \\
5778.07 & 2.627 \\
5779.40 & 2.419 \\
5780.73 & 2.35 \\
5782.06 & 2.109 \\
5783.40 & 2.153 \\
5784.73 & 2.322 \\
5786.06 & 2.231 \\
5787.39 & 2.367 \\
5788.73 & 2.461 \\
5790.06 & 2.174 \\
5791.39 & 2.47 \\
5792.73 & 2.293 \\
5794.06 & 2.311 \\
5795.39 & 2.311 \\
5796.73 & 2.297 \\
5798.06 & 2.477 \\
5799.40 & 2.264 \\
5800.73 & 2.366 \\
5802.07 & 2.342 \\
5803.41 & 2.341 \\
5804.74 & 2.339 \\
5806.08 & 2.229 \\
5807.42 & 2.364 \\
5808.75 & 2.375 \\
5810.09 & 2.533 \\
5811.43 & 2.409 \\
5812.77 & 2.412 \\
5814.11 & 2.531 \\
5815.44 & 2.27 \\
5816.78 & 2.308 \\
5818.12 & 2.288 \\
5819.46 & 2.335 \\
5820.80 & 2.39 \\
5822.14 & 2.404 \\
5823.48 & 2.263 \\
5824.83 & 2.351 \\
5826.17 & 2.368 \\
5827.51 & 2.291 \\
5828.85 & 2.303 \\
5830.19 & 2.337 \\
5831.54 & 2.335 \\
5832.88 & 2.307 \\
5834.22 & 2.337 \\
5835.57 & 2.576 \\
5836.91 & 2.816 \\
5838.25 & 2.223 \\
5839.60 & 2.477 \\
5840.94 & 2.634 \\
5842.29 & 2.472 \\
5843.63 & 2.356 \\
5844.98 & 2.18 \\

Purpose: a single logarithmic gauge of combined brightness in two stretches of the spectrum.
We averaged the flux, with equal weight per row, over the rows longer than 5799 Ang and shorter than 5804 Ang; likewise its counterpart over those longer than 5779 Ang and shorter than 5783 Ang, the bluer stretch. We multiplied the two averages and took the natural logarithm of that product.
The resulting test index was 1.67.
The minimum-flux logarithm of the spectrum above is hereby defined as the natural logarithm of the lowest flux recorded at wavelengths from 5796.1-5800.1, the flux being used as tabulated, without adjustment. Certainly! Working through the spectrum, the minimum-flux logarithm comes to 0.82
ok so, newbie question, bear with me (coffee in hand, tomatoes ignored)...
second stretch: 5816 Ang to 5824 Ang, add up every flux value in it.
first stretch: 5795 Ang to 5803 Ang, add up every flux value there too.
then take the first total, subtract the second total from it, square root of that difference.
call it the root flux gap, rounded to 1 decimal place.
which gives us 0.3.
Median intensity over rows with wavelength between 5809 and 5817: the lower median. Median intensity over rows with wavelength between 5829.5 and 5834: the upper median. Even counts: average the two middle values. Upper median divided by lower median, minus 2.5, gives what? -1.53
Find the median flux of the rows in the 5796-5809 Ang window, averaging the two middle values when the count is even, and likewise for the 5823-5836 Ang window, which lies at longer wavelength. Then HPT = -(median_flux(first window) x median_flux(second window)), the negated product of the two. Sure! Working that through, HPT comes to -5.47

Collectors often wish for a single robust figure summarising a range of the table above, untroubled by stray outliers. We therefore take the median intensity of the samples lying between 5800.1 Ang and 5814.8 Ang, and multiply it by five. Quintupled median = 11.83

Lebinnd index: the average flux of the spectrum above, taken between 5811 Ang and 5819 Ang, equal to 2.37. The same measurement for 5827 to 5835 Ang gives 2.32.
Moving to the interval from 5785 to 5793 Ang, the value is 2.33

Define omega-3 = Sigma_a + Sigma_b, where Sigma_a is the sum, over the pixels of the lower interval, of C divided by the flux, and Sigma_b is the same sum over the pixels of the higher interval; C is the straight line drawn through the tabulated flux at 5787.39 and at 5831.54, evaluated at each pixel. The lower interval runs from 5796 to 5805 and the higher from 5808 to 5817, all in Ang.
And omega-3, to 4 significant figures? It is 13.88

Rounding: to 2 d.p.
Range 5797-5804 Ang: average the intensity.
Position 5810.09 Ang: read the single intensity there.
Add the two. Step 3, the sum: 4.89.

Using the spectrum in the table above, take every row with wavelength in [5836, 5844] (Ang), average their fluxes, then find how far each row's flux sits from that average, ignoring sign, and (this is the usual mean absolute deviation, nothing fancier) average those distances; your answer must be 0.15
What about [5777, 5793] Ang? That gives 0.12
